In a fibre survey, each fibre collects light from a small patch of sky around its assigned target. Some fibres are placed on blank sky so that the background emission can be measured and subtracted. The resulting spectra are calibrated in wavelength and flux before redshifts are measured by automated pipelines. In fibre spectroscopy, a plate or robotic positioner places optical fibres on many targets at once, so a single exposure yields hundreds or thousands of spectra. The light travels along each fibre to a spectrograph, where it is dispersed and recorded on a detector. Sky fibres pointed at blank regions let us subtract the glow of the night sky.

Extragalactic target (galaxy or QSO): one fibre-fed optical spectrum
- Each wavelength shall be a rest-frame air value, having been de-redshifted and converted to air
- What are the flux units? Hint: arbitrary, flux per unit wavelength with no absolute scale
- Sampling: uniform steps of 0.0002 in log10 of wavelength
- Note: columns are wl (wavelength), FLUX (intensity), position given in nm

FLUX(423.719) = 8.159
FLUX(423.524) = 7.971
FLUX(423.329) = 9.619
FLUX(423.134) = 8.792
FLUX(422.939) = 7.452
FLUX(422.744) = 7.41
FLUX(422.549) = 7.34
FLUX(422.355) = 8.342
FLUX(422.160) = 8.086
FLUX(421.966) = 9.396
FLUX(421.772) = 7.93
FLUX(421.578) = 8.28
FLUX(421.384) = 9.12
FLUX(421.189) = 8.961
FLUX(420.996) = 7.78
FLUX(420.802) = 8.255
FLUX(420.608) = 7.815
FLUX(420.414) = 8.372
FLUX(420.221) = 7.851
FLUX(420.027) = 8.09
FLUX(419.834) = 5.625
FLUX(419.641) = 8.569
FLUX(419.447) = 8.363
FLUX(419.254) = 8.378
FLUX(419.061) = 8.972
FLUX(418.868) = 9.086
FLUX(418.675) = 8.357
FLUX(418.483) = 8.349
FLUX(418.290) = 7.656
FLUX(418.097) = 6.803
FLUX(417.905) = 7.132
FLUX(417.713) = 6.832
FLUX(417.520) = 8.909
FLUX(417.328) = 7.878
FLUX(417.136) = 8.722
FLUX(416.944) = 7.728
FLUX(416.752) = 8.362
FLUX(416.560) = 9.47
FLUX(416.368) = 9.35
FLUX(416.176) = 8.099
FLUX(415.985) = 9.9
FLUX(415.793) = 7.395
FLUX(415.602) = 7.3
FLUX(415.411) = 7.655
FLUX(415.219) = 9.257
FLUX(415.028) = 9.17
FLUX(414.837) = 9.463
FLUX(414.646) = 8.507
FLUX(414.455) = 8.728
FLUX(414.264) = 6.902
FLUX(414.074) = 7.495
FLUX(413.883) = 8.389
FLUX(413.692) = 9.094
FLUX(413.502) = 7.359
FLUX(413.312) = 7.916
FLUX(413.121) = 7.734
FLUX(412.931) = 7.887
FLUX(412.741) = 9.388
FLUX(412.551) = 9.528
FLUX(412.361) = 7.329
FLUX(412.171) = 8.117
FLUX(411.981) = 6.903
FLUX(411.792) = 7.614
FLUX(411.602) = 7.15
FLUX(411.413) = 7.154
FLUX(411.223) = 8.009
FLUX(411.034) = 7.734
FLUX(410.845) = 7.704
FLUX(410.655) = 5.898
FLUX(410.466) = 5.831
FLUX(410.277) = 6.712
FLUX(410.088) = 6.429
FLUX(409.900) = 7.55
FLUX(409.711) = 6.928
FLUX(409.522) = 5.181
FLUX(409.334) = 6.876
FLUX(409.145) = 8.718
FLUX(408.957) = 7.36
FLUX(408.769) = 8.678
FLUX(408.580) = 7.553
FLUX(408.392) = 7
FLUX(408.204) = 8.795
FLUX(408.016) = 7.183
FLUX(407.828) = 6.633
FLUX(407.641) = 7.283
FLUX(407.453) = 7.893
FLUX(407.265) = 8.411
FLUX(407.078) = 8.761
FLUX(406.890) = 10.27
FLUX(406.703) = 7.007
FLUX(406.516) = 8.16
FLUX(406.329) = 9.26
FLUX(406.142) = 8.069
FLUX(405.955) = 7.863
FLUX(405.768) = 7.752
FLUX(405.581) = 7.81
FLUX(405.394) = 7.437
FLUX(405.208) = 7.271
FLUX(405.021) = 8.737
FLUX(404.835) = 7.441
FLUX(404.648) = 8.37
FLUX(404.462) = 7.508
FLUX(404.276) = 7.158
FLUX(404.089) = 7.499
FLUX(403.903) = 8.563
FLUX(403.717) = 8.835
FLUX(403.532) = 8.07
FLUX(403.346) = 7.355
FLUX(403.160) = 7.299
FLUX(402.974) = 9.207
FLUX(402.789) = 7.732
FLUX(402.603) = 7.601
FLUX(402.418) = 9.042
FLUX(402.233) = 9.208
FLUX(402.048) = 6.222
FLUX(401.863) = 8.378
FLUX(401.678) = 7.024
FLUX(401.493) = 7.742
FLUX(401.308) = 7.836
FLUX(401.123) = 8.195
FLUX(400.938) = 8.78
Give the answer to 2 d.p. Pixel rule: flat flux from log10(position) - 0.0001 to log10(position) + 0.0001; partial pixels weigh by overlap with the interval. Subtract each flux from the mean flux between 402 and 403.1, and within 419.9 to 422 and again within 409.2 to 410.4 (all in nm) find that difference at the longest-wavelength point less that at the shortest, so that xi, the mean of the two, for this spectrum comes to -0.57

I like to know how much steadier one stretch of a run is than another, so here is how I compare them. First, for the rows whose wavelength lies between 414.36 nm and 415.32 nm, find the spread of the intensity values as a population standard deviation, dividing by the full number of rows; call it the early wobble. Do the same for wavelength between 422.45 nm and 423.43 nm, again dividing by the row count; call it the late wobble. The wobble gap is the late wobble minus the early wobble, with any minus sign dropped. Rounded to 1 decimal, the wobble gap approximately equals 0.6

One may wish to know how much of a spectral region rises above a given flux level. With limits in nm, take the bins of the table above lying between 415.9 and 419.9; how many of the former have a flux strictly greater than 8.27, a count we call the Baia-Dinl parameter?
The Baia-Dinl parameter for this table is 13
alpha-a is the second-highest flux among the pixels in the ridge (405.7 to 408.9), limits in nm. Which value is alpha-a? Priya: 9.26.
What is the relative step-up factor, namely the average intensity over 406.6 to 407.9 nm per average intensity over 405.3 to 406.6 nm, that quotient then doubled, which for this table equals 2.00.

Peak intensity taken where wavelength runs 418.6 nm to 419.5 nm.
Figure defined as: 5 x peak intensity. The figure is 45.4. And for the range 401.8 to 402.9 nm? 46.0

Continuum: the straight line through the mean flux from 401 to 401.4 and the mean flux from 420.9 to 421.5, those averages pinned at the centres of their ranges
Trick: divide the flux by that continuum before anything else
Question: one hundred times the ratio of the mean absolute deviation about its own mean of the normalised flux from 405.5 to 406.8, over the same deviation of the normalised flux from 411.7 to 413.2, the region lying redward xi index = 62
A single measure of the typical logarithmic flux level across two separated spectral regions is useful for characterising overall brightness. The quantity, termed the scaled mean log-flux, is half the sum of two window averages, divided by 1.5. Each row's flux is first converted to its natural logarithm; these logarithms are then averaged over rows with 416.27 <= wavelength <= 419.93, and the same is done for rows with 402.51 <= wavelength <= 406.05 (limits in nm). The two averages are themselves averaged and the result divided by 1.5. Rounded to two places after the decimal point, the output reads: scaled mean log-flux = 1.38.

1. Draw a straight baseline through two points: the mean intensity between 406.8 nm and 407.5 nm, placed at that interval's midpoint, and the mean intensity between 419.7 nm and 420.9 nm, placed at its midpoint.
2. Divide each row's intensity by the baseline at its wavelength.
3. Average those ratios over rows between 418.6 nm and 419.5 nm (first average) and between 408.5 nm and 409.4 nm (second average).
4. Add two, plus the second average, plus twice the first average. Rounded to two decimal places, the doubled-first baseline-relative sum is 5.12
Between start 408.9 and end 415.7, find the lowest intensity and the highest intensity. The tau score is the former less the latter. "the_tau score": -4.3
